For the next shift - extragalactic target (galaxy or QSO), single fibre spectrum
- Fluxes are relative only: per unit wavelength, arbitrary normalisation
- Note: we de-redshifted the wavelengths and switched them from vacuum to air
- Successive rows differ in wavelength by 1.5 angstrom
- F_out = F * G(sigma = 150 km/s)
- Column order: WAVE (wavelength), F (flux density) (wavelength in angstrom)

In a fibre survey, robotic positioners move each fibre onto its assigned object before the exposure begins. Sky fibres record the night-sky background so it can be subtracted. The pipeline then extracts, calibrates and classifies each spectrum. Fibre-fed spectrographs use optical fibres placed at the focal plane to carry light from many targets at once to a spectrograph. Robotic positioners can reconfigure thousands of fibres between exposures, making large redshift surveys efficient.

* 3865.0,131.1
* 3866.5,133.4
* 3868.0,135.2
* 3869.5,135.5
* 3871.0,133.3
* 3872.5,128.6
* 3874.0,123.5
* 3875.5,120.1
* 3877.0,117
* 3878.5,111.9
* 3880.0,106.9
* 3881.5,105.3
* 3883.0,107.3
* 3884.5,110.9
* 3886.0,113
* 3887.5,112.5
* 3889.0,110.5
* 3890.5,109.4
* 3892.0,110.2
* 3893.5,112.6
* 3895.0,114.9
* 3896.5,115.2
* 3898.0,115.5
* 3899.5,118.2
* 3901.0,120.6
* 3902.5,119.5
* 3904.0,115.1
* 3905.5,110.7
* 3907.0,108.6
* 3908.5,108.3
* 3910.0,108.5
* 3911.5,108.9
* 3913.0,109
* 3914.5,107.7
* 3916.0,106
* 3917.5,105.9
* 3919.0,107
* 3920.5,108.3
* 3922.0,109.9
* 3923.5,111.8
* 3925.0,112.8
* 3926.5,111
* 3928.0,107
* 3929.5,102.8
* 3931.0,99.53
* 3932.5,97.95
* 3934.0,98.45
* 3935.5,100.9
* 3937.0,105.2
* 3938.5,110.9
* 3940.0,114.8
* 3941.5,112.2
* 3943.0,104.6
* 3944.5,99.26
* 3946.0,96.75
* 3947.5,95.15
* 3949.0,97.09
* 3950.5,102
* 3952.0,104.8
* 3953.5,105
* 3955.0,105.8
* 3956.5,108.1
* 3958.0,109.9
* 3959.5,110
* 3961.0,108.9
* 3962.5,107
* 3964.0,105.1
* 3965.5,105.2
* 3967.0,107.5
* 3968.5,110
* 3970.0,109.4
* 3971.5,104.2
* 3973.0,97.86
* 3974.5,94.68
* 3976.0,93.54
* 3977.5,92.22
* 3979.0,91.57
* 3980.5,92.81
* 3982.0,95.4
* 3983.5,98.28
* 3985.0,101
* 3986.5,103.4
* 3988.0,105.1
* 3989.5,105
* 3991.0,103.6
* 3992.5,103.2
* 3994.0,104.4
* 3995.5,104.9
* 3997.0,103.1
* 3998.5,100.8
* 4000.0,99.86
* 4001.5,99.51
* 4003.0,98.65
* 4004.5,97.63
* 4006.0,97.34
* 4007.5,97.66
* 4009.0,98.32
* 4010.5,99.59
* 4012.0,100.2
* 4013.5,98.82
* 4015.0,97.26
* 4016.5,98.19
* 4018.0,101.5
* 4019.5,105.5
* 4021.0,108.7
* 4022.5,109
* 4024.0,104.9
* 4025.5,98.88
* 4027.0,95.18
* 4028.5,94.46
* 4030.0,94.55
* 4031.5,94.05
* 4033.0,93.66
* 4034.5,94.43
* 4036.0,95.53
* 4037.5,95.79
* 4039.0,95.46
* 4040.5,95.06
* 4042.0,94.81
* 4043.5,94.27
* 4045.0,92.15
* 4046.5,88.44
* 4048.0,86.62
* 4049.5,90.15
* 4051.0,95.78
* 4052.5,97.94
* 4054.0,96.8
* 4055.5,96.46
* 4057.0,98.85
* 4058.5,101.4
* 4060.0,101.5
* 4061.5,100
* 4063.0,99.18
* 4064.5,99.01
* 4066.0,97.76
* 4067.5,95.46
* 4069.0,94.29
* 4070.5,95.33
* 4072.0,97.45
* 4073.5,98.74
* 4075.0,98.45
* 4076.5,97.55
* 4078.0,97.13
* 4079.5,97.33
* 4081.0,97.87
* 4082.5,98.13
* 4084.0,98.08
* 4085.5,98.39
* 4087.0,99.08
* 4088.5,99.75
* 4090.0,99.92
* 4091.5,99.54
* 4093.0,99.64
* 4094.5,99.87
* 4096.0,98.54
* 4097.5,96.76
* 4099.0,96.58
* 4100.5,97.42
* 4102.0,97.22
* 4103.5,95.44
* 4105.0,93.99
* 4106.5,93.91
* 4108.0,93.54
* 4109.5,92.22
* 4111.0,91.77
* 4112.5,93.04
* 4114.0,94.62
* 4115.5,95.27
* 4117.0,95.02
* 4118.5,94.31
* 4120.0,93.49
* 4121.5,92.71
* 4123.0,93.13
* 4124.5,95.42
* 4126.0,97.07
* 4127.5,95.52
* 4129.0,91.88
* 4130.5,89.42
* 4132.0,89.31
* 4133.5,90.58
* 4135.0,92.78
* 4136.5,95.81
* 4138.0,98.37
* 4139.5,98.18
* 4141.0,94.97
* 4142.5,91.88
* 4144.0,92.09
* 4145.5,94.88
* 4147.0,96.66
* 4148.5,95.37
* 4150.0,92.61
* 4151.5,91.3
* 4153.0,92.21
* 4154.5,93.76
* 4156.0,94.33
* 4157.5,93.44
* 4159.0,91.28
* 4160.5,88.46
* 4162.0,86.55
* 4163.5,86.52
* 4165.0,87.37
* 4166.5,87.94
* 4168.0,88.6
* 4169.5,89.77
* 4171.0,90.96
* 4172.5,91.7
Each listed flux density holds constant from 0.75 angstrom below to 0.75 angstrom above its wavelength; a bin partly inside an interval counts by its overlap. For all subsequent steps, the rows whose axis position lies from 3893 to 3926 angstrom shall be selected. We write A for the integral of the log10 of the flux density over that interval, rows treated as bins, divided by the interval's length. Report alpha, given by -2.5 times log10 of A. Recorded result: -0.778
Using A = 2.05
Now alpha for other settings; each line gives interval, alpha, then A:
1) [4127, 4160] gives -0.736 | 1.97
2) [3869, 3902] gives -0.786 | 2.06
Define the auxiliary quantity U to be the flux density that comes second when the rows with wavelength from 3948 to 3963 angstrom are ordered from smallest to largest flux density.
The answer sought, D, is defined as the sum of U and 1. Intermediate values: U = 102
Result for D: 103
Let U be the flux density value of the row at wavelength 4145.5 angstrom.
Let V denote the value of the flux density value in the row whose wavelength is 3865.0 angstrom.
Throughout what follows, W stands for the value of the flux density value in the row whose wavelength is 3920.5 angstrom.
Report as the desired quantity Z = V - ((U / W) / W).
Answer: 131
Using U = 94.88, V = 131.1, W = 108.3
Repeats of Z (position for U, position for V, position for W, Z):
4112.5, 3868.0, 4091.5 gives 135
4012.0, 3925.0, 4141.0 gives 113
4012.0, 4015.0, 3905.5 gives 97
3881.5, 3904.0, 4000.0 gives 115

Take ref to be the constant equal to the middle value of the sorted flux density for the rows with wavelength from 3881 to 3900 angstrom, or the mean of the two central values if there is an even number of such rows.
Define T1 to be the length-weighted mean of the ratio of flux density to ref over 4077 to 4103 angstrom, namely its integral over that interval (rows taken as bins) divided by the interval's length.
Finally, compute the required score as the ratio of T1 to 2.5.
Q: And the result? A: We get 0.349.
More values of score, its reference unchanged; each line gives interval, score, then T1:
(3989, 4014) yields 0.358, 0.90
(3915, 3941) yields 0.379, 0.95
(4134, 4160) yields 0.334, 0.84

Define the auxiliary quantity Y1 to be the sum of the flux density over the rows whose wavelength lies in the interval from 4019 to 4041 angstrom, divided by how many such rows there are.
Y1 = 98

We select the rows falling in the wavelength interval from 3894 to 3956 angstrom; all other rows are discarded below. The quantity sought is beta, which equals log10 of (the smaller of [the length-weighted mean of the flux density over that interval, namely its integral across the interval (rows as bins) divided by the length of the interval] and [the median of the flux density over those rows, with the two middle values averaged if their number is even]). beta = 2.03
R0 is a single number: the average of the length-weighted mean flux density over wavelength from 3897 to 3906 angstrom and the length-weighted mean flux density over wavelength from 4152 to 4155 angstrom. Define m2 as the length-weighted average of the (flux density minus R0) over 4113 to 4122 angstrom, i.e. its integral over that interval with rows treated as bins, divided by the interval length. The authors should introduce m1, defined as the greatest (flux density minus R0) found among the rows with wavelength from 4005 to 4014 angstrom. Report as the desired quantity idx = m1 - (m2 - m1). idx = 1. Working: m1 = -4.6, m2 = -11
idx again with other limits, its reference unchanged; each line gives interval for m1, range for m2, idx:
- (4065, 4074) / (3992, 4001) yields -10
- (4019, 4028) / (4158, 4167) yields 25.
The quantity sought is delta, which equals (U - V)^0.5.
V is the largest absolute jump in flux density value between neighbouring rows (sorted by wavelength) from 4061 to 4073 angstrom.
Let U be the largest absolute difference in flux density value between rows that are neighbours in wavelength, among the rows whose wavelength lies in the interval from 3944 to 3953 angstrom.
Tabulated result 1.6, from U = 4.91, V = 2.3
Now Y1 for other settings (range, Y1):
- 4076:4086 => 98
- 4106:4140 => 94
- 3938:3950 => 104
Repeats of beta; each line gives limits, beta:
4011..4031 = 2.00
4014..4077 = 1.99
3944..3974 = 2.02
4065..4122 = 1.98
